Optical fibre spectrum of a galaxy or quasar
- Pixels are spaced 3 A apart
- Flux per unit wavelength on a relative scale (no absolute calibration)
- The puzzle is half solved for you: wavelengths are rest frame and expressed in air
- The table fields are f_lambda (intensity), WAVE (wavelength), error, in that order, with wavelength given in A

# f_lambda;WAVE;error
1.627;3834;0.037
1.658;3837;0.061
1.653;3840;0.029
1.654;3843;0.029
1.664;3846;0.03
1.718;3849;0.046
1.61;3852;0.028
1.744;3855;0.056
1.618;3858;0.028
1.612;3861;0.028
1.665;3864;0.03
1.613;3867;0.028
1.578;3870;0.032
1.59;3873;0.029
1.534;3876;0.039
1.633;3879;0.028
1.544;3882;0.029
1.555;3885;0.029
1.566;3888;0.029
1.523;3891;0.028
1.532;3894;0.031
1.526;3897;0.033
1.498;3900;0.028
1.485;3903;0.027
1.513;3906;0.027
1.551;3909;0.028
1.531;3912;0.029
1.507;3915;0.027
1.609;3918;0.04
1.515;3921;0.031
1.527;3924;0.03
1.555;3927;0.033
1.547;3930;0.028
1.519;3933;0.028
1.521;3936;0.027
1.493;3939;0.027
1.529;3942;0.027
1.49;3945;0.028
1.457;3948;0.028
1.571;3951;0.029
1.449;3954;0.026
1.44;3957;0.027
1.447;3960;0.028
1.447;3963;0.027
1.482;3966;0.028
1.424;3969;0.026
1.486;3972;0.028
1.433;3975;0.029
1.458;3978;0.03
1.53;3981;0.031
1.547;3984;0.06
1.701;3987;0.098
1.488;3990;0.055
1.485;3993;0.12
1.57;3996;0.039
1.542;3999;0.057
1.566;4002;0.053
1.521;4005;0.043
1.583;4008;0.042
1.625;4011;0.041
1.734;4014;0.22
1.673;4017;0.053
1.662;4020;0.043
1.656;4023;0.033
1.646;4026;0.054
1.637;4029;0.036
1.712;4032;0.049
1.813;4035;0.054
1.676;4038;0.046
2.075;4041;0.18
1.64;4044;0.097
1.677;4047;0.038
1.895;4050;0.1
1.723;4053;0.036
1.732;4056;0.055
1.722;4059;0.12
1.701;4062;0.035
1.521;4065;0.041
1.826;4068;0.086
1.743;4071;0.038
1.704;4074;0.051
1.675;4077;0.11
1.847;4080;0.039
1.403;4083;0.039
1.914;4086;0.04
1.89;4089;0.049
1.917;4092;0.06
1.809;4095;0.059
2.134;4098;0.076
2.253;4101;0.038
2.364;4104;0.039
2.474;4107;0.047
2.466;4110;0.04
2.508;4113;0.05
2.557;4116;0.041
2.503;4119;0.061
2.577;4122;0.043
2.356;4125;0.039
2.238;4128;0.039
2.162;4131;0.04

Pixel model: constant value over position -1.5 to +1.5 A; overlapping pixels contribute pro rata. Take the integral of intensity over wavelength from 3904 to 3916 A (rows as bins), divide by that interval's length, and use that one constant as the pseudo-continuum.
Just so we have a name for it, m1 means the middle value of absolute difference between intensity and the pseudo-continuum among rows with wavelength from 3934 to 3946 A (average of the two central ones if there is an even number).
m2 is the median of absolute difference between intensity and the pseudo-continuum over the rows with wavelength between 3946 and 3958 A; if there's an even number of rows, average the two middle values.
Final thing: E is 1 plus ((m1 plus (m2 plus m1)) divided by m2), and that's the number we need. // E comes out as 2.5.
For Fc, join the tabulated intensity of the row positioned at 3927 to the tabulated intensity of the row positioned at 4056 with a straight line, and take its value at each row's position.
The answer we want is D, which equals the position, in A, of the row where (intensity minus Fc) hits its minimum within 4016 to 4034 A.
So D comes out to 4029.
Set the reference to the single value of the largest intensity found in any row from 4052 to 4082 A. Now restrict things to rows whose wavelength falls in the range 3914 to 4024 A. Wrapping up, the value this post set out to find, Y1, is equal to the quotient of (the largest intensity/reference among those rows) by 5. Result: 0.188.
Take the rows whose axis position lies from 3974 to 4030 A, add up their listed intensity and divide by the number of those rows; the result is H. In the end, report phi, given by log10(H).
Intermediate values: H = 1.58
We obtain 0.20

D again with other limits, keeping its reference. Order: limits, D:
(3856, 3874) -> 3870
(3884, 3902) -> 3900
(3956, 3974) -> 3969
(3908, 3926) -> 3921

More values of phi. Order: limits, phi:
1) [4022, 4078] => 0.24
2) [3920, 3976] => 0.17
